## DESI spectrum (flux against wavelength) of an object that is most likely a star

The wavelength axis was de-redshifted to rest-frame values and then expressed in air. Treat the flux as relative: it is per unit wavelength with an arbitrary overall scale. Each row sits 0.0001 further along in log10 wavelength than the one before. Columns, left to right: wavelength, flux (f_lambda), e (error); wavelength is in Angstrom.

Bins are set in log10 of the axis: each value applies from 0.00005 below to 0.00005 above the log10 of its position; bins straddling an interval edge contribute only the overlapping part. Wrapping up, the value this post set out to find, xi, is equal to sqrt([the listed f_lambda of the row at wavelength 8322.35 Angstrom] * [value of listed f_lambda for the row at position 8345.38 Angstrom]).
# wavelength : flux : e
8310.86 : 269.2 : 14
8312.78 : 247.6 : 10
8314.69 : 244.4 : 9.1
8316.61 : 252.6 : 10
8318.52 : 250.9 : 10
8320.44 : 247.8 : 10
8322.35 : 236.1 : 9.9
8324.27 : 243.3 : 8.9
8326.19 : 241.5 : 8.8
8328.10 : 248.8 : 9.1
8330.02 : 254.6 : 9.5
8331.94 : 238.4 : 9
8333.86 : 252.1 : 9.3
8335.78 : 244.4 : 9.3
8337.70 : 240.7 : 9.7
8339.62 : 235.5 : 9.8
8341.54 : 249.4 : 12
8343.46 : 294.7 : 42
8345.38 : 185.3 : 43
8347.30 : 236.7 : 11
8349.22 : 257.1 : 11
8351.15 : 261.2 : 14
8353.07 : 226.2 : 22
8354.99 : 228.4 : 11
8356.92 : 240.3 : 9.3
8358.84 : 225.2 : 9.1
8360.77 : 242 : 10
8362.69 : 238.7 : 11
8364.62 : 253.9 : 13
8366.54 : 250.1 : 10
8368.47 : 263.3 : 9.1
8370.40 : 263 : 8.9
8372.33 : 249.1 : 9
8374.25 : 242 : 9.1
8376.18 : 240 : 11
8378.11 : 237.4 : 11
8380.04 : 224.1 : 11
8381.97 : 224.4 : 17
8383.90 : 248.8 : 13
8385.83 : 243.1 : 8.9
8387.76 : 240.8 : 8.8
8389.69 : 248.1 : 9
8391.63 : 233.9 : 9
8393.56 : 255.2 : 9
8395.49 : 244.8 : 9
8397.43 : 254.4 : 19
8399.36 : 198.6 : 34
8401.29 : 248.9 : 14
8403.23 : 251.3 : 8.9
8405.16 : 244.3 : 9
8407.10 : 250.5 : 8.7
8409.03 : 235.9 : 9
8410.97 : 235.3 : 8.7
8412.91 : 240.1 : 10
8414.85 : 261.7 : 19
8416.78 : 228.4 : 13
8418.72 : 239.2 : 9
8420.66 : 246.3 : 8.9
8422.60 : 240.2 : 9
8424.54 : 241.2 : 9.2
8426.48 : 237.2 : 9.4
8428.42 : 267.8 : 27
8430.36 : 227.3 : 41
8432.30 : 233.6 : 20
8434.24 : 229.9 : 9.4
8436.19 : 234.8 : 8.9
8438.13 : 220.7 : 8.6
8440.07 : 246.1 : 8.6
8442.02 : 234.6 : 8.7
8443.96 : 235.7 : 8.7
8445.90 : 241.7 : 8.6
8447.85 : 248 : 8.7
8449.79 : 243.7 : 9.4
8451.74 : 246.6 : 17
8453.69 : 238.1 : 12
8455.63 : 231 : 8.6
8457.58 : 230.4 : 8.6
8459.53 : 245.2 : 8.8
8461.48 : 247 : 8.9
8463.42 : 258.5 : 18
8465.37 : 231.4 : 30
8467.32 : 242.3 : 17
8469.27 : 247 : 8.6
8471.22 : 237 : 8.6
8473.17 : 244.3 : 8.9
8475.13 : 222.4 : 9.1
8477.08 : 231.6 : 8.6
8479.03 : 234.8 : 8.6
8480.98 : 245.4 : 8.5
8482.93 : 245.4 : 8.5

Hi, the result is 209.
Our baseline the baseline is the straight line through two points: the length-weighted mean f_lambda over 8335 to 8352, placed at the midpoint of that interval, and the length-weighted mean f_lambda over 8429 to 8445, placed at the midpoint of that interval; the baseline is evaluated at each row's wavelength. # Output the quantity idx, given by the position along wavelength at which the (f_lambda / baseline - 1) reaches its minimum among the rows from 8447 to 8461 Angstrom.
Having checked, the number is 8457.58 Angstrom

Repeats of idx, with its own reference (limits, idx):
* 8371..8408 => 8399.36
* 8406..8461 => 8438.13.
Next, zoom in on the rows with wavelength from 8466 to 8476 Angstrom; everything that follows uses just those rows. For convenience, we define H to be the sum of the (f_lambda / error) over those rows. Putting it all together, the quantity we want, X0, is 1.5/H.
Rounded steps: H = 122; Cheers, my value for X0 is 0.0123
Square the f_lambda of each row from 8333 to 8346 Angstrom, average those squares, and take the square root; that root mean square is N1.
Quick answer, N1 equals 245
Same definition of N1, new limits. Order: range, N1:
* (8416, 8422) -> 238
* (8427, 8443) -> 237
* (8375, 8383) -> 232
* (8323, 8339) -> 246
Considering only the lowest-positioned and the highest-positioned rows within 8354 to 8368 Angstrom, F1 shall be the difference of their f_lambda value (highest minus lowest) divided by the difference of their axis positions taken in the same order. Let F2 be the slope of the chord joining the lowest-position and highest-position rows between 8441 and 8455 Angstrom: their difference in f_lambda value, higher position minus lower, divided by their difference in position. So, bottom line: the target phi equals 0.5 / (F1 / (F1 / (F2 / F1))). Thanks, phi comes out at 3.1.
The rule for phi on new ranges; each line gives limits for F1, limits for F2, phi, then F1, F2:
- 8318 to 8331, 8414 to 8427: -0.1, 0.32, -2.1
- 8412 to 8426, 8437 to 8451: 0.0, 0.09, 2.0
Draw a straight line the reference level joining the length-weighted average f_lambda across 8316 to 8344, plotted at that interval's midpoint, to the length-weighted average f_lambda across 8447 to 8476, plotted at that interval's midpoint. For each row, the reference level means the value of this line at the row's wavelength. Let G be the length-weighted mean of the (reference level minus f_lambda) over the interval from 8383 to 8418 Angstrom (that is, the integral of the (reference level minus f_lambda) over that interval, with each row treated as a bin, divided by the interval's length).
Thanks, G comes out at 2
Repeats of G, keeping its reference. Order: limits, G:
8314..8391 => 3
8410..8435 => 2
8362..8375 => -6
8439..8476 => 1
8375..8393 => 7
